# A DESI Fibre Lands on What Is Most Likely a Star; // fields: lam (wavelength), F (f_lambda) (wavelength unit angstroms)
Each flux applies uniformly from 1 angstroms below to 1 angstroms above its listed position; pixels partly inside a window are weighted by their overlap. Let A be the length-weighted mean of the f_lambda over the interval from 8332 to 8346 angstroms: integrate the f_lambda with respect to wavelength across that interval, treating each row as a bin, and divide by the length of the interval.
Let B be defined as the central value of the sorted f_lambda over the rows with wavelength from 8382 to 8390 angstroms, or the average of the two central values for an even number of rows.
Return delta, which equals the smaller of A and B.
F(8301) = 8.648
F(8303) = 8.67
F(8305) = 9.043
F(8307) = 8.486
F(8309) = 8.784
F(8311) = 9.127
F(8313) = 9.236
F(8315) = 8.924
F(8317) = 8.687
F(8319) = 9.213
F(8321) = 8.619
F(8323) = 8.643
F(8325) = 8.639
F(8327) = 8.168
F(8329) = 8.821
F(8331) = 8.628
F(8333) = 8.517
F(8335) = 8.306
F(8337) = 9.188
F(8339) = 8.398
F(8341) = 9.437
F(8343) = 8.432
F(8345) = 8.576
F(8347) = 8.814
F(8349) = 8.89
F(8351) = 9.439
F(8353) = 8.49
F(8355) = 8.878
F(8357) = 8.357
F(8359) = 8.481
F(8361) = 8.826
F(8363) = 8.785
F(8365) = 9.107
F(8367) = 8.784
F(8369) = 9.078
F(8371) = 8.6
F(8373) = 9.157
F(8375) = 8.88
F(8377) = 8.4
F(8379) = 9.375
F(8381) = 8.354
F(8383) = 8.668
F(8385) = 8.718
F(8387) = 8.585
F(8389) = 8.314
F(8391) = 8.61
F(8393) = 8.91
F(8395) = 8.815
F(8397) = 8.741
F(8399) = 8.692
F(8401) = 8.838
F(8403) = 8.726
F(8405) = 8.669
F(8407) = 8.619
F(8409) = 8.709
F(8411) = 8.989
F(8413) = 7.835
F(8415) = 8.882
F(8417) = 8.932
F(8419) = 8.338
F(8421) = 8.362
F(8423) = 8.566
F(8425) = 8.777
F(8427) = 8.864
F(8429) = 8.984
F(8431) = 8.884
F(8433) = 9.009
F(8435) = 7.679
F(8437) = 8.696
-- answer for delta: 8.63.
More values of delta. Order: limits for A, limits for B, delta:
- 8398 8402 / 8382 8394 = 8.64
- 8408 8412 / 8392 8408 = 8.73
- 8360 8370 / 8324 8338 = 8.63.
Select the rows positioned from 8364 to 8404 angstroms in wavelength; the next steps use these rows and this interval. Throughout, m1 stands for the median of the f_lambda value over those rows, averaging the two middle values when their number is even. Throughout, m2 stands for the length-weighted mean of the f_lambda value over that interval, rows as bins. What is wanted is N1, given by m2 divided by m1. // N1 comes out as 1.00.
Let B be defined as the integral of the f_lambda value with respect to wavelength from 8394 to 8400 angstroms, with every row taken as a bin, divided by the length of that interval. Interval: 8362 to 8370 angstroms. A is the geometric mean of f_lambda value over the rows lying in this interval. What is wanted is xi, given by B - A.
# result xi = -0.2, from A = 8.94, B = 8.7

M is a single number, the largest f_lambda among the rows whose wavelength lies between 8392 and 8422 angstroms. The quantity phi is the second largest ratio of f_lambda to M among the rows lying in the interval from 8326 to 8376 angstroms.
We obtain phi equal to 1.05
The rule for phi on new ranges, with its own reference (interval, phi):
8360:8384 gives 1.02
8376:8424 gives 1.00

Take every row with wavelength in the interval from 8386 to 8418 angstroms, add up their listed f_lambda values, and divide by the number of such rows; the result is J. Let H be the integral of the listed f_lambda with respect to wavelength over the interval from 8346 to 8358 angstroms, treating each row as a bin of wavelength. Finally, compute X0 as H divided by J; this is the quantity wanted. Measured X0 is 12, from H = 106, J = 8.68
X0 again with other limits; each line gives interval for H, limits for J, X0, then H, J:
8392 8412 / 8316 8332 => 20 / 175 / 8.68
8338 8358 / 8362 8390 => 20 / 175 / 8.77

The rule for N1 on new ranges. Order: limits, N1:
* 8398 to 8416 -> 0.99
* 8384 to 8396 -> 1.00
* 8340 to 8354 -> 1.01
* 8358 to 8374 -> 1.01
